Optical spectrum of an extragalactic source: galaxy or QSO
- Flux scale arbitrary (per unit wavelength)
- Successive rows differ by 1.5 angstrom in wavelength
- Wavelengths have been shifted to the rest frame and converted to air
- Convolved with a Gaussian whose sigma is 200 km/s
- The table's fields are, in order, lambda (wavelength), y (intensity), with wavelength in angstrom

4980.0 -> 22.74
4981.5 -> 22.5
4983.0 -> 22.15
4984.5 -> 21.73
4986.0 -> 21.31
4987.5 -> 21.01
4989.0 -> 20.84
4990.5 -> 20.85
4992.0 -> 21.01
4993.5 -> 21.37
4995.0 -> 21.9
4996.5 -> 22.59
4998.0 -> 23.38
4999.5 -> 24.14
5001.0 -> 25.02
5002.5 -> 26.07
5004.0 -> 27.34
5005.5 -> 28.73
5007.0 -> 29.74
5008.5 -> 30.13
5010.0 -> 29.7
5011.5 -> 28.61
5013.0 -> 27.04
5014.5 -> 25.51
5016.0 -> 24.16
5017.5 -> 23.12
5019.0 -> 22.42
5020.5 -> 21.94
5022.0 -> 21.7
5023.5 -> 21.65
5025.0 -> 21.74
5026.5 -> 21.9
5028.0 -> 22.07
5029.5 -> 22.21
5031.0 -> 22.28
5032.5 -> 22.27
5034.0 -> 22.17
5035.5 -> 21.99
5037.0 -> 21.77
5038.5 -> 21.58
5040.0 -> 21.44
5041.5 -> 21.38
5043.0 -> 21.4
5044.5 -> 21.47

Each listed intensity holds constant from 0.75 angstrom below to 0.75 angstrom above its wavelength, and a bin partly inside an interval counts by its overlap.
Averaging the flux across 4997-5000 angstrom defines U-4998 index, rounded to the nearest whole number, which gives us 24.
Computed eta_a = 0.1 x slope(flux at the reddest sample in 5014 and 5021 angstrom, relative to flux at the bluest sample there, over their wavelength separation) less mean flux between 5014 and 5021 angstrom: -23.5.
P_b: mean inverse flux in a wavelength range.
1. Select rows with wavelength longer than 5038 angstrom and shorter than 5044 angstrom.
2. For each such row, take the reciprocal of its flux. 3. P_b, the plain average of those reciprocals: 0.0466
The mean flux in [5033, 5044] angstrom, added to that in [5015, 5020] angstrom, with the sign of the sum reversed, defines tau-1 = -45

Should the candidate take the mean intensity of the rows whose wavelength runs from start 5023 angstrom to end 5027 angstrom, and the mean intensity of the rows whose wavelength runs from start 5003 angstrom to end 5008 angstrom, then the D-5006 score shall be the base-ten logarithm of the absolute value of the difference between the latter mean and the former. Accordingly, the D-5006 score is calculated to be 0.8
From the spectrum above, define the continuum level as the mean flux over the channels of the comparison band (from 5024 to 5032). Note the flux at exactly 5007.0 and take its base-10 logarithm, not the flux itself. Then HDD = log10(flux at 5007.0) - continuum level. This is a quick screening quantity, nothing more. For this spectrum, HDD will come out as -21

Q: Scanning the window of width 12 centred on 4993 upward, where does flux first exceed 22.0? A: 4996.5 angstrom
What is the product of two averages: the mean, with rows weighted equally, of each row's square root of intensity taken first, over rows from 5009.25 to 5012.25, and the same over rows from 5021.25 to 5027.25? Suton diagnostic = 25.2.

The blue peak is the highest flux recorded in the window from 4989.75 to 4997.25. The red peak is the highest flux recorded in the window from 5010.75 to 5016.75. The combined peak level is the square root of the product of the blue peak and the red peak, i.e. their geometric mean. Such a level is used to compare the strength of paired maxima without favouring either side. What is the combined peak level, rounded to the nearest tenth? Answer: 25.4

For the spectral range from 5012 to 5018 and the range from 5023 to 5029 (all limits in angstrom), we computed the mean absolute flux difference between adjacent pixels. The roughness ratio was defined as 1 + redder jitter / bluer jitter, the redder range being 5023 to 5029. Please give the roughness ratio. 1.1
